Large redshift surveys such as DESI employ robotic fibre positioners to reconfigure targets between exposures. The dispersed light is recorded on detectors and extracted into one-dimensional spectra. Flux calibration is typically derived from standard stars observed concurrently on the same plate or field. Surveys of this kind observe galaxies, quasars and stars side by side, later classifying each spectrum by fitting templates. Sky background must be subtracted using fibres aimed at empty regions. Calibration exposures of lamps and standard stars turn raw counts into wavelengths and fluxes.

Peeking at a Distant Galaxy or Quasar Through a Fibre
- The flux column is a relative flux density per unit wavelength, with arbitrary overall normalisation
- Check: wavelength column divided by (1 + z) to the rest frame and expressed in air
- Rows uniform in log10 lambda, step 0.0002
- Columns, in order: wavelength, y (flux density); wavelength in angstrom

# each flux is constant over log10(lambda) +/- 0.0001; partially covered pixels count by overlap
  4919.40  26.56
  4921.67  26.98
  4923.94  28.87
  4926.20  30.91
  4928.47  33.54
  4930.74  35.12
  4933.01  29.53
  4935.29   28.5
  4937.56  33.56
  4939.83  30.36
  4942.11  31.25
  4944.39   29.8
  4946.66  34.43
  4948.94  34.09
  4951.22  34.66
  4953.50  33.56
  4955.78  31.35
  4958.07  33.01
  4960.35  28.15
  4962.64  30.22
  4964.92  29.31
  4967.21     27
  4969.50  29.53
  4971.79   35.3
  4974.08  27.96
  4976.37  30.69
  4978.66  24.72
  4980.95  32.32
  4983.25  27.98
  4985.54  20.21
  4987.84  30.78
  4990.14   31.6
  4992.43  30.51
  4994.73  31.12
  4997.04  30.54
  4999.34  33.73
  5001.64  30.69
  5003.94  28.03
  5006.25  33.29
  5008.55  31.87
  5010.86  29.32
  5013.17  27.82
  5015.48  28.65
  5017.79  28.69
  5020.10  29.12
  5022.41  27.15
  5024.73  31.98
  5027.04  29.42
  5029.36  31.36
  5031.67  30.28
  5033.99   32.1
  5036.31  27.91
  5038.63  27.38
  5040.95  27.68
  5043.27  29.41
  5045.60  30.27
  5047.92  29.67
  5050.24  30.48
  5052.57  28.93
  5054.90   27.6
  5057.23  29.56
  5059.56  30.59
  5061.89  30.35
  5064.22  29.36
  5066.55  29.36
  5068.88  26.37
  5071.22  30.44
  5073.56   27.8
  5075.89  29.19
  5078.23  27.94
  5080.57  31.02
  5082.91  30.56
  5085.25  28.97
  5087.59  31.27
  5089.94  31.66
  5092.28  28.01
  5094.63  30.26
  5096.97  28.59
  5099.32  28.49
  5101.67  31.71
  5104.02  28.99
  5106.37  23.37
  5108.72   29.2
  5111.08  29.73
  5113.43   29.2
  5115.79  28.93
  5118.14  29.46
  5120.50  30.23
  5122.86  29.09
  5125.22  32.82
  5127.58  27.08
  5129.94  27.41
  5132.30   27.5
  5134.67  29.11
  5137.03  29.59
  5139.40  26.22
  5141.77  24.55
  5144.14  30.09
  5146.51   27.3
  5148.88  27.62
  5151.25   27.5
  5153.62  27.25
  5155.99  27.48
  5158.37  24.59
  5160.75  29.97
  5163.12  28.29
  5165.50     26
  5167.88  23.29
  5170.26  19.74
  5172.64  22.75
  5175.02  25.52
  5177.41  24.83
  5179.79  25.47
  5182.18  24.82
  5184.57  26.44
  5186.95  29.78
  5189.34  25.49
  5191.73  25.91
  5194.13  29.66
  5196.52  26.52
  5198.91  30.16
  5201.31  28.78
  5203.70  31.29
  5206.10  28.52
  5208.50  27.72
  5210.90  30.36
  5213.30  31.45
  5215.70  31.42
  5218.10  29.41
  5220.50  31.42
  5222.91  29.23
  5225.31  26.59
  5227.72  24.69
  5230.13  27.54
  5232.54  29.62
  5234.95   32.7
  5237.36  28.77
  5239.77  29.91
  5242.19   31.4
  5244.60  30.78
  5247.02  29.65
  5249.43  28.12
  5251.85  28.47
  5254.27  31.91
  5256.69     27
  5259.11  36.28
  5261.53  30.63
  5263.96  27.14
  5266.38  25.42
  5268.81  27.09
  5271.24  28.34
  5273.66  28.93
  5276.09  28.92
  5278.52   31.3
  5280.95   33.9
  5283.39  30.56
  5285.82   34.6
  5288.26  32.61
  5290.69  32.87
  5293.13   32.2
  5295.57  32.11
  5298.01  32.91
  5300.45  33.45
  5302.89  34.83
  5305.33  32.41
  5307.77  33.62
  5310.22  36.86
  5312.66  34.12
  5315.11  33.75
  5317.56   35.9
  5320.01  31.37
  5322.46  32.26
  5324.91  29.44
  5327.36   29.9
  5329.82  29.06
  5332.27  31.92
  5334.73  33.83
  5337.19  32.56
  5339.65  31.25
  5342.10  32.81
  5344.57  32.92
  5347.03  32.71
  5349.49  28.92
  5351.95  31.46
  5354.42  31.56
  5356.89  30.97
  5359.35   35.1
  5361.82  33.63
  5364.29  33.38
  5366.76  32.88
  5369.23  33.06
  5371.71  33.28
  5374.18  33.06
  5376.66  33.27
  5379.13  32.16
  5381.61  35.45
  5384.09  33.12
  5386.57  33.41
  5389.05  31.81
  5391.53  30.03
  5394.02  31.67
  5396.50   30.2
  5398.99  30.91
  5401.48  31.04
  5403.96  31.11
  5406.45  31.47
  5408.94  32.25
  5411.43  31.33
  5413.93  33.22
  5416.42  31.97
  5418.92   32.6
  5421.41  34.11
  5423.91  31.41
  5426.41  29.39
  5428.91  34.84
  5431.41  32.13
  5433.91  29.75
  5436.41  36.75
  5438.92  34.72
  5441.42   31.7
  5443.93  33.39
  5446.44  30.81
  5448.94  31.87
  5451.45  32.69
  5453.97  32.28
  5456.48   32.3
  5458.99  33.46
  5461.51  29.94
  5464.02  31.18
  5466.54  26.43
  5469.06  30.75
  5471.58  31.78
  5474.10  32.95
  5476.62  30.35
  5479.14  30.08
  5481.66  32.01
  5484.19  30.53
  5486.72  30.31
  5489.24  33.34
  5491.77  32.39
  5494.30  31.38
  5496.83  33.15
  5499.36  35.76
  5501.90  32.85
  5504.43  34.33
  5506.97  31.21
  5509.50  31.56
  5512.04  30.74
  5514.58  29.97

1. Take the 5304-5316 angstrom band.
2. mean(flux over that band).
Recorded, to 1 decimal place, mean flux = 34.2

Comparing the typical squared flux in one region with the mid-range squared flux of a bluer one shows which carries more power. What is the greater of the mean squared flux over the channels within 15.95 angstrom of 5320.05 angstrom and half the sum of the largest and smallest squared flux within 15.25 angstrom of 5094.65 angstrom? 1071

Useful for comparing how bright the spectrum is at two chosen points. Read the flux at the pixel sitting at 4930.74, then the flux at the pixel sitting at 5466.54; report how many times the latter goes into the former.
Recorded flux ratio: 1.33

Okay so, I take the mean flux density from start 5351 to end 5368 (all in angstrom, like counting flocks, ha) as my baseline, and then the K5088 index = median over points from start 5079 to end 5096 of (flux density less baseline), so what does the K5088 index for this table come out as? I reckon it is -2.2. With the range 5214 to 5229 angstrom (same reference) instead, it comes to -3.4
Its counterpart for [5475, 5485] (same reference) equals -2.3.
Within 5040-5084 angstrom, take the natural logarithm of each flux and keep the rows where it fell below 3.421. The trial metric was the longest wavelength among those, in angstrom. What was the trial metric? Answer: 5082.91 angstrom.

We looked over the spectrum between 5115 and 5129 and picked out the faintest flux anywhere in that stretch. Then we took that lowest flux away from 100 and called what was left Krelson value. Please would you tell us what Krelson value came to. 73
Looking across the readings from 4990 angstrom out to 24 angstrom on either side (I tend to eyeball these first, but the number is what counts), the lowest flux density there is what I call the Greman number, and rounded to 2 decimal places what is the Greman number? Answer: 20.21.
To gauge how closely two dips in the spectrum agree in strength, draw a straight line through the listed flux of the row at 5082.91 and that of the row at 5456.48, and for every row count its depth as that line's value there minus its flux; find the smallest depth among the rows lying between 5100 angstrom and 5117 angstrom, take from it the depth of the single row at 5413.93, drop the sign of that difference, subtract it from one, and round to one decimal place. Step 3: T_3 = 0.9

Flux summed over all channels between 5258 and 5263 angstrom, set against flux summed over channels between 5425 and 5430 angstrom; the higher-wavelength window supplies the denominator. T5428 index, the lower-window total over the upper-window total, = 1.04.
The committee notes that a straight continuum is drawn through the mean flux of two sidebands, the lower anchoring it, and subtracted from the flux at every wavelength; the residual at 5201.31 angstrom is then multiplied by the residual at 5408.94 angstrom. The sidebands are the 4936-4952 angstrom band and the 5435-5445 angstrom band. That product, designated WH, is 8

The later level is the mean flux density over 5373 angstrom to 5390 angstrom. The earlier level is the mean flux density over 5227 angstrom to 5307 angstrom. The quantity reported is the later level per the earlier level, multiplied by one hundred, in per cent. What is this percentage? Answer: 109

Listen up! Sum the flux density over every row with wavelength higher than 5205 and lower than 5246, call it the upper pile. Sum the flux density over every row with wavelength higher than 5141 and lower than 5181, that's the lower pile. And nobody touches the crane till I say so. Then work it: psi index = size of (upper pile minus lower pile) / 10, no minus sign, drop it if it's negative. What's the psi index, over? 6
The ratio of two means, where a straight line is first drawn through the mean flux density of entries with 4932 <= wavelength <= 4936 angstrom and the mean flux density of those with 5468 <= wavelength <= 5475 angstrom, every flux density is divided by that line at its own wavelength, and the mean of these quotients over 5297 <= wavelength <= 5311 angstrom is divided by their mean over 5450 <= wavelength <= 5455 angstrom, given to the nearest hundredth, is 1.07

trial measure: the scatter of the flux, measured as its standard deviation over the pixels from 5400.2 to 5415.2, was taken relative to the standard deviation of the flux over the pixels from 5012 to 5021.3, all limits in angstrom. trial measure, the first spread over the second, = 1.6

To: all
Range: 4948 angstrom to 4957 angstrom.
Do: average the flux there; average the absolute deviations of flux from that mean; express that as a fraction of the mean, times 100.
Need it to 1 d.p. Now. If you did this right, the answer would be 3.1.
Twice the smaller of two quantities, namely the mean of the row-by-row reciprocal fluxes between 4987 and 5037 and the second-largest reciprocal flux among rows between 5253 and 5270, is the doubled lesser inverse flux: 0.0663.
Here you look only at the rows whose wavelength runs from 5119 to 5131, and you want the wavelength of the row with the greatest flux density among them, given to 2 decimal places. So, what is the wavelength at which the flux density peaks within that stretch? 5125.22 angstrom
